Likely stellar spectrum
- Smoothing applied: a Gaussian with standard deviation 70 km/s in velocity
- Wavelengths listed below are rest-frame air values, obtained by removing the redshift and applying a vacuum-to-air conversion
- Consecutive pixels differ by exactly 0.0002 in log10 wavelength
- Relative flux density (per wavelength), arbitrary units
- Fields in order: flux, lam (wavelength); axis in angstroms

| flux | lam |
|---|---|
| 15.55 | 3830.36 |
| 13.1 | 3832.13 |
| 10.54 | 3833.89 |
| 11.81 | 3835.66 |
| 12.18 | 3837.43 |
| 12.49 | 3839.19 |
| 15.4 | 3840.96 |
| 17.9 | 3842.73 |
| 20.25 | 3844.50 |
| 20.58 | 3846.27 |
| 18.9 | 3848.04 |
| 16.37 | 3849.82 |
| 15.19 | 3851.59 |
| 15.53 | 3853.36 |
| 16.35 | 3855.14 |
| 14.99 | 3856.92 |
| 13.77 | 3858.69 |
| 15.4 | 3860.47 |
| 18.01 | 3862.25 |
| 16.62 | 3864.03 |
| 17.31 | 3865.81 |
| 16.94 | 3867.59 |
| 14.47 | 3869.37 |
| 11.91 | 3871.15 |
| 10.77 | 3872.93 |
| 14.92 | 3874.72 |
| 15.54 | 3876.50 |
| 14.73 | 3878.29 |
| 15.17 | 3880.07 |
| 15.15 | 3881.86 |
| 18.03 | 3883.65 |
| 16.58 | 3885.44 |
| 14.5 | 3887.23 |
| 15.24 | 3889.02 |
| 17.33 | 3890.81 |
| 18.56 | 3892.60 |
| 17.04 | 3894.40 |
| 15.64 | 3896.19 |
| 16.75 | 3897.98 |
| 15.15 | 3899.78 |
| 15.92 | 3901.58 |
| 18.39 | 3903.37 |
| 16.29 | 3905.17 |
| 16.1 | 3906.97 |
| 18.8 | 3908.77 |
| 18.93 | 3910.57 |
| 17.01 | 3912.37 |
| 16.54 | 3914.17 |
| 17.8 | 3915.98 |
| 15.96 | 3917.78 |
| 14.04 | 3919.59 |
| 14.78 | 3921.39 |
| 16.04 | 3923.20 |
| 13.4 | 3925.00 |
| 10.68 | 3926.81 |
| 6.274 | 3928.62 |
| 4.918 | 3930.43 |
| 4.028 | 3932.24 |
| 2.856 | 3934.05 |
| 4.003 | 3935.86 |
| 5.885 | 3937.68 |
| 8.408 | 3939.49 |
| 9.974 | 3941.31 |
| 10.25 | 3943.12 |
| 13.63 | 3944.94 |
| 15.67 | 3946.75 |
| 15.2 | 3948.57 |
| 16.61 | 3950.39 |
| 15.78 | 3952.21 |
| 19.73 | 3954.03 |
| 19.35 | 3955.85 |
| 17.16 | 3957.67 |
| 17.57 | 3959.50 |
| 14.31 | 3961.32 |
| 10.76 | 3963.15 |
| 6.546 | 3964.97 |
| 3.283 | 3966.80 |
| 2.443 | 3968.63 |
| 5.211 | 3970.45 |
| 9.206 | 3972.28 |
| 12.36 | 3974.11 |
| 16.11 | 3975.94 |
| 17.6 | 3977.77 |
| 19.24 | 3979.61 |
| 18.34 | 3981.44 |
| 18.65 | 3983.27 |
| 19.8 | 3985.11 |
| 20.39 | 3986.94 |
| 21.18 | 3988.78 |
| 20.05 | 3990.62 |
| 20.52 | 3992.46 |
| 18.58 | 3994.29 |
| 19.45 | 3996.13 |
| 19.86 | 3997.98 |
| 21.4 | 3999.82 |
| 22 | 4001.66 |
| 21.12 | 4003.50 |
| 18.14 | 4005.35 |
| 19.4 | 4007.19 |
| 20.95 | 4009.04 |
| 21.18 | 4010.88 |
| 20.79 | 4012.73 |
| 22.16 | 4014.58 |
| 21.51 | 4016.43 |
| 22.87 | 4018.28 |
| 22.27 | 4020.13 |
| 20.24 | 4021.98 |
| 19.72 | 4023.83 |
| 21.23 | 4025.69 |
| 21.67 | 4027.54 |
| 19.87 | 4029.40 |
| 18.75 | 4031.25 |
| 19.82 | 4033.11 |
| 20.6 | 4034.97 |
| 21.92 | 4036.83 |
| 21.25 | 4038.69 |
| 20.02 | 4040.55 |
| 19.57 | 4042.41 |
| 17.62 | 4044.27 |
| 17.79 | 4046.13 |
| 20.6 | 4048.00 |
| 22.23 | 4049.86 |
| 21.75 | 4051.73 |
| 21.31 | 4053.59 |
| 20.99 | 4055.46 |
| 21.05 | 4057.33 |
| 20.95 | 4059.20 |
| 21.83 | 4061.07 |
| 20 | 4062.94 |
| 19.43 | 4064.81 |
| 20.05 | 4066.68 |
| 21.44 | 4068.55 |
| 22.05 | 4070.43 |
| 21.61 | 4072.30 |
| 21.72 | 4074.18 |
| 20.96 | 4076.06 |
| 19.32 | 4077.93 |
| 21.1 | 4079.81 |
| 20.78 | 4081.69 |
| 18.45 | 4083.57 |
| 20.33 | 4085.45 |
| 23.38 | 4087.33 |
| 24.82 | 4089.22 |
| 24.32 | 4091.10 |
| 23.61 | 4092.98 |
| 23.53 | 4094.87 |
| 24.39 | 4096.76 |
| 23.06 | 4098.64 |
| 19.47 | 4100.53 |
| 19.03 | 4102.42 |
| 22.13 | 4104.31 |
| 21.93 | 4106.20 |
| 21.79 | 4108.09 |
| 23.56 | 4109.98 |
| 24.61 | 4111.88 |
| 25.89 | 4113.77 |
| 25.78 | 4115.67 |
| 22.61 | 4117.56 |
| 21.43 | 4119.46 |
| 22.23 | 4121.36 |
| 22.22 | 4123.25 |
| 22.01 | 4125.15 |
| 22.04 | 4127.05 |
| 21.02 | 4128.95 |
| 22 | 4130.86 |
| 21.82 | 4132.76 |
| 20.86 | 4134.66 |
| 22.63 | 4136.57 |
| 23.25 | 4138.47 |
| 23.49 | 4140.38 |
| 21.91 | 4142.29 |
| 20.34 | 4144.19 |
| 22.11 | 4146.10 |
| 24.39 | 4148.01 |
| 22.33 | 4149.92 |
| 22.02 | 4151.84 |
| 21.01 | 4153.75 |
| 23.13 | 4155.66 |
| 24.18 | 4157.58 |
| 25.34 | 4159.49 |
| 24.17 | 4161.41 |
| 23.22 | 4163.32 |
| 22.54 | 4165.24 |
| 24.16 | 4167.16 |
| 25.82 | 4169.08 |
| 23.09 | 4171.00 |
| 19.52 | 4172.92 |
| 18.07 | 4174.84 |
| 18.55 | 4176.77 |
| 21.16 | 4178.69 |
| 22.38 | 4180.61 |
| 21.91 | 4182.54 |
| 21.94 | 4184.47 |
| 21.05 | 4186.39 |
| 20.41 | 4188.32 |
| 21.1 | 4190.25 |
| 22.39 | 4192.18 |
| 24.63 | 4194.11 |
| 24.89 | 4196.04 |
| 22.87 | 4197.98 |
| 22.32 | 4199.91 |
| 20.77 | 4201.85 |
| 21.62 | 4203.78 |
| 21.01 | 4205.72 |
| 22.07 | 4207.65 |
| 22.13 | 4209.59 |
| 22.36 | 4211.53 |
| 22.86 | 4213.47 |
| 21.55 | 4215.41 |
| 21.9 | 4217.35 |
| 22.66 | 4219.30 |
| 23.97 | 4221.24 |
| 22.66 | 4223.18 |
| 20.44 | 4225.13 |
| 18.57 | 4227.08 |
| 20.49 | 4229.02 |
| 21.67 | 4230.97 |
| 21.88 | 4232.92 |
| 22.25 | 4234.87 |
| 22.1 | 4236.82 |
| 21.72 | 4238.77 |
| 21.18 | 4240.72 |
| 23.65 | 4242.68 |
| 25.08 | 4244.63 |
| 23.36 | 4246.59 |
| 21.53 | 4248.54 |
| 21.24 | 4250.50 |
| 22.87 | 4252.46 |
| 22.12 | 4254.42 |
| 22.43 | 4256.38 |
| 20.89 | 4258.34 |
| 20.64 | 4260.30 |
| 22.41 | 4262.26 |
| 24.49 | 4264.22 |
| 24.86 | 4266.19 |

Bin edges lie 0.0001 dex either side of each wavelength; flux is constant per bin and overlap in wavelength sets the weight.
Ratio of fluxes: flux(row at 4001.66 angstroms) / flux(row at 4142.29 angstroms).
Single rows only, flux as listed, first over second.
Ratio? 1.00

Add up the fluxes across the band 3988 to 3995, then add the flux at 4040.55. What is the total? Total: 100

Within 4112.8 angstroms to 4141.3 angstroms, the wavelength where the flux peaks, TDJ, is 4113.77 angstroms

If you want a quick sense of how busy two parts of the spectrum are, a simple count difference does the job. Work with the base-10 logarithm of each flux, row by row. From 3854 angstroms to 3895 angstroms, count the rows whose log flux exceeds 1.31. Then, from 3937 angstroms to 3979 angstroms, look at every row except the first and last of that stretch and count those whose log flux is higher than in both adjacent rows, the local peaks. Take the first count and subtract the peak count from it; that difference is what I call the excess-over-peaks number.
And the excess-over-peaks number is -4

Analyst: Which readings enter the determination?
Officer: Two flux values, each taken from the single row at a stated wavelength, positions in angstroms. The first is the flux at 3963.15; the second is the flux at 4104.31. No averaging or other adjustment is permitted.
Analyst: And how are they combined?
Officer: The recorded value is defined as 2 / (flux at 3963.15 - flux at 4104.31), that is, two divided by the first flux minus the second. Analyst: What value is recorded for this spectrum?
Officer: -0.18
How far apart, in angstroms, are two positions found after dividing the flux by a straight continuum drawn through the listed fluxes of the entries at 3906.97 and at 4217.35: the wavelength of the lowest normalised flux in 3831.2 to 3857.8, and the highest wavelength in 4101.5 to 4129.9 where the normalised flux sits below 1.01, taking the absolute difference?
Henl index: 268.5 angstroms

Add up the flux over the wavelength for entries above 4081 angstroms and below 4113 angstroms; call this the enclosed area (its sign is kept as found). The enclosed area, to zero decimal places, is 715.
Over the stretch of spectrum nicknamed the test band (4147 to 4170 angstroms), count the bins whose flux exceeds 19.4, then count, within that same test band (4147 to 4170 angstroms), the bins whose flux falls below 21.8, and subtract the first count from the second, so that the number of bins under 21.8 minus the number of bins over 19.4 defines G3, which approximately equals -11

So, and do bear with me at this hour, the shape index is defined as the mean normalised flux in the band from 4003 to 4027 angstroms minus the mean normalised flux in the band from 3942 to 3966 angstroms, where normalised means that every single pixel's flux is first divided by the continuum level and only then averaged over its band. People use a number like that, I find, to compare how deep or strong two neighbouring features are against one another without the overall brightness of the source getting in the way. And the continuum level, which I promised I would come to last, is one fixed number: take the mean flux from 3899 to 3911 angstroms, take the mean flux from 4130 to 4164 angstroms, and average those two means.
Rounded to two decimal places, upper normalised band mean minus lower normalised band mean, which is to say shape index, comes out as 0.31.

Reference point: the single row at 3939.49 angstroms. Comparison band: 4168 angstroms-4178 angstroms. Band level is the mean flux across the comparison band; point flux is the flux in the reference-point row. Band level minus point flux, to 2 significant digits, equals 13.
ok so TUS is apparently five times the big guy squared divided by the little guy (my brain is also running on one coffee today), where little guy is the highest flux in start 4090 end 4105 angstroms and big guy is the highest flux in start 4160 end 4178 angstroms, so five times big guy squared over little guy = 137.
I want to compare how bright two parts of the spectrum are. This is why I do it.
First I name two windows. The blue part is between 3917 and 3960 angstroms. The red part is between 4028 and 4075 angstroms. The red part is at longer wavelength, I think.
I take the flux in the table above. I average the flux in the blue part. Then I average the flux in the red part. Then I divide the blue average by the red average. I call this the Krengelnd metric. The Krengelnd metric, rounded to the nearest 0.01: 0.59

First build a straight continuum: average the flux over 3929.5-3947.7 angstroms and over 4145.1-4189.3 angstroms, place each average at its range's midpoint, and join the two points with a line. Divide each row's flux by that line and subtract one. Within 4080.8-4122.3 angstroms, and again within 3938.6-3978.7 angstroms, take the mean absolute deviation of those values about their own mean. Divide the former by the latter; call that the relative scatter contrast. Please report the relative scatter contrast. 0.2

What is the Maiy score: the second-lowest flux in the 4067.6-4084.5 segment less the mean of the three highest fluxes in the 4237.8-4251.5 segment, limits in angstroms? -4.7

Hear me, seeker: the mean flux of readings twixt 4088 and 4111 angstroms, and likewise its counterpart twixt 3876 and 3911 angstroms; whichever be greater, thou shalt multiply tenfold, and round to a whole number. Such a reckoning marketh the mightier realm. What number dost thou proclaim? 226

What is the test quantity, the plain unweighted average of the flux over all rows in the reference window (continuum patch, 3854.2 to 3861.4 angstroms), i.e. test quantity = 15.1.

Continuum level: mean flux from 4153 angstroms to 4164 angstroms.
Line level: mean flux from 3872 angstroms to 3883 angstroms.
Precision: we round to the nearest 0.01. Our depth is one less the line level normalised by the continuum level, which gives 0.39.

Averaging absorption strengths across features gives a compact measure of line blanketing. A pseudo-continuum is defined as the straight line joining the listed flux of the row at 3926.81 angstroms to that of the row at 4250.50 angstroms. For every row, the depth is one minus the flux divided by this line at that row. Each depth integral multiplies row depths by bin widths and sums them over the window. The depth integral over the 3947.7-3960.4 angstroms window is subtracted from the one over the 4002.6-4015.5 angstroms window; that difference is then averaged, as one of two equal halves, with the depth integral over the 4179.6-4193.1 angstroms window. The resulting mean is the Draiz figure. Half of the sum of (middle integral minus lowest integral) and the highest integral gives -1.2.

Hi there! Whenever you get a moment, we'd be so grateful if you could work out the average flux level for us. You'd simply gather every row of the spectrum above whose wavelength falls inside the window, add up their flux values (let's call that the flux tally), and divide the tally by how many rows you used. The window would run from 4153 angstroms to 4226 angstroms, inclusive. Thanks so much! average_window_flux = 22.3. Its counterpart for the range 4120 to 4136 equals 21.8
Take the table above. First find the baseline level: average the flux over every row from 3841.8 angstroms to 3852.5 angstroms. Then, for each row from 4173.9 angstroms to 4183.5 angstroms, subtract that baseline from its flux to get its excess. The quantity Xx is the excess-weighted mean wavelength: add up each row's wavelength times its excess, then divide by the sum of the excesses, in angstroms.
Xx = 4180.7 angstroms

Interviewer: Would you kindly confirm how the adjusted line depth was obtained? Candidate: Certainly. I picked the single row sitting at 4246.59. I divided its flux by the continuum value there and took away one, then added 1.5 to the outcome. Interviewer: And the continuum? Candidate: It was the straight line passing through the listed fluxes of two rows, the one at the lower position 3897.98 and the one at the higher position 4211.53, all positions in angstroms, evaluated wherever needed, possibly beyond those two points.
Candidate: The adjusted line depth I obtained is 1.52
